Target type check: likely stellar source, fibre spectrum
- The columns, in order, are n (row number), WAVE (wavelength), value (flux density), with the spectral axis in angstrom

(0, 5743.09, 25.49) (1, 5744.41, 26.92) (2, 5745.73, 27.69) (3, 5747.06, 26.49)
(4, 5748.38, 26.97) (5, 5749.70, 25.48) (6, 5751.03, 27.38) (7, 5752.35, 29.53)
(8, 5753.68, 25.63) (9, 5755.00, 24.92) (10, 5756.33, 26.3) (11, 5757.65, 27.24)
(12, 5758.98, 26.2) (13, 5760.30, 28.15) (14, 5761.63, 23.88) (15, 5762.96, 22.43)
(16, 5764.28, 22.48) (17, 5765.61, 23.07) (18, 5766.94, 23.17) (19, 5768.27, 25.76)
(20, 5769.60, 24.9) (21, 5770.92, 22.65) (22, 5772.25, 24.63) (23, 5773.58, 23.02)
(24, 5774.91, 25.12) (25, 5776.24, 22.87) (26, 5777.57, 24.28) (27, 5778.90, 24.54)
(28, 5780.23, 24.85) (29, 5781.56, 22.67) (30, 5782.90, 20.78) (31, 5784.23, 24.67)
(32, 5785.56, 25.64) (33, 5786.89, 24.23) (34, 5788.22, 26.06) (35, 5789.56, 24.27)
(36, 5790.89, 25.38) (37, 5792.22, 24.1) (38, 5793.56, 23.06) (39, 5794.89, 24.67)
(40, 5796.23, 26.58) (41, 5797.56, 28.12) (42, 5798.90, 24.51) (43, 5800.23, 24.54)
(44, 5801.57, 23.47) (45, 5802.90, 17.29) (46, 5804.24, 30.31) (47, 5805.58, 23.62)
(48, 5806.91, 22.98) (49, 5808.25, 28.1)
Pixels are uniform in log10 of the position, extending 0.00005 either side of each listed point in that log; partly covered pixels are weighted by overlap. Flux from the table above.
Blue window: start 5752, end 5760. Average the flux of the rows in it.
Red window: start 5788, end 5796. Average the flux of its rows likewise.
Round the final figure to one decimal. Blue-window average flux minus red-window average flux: 2.0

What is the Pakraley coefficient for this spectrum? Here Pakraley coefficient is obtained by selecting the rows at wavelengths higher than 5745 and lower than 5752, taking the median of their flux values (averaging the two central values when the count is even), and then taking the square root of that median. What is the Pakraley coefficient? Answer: 5.19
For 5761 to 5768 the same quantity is 4.80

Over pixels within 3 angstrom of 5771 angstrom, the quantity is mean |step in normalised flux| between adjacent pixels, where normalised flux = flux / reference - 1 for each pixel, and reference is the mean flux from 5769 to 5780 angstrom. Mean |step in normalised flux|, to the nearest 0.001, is 0.070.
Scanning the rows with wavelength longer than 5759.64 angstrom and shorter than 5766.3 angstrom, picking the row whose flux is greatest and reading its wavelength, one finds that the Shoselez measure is 5760.30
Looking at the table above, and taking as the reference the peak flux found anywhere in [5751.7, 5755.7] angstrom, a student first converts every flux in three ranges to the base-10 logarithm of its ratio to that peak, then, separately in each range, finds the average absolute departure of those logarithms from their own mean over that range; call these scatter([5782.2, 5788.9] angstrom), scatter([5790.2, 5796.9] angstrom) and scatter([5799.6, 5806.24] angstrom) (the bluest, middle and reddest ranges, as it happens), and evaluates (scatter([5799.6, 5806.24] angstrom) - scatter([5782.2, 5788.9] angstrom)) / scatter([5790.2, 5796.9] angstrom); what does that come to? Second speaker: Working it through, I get 1.57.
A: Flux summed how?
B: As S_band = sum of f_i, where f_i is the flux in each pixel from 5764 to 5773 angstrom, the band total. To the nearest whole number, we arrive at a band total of 167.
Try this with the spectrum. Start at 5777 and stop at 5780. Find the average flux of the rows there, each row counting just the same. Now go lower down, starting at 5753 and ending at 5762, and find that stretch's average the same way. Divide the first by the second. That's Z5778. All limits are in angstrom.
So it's 0.94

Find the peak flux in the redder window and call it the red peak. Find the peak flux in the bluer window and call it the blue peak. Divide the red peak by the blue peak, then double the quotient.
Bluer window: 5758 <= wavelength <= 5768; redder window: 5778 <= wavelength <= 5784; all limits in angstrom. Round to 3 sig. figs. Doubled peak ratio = 1.77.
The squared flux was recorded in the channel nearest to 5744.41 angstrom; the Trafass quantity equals 725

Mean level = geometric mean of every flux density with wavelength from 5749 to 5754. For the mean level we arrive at 27.0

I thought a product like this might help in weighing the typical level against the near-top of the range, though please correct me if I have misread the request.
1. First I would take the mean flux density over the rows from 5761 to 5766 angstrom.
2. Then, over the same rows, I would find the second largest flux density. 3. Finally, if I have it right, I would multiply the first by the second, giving 530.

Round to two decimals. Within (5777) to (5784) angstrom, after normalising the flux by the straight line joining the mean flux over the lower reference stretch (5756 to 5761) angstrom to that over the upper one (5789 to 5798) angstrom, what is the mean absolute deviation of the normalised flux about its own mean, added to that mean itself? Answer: 0.96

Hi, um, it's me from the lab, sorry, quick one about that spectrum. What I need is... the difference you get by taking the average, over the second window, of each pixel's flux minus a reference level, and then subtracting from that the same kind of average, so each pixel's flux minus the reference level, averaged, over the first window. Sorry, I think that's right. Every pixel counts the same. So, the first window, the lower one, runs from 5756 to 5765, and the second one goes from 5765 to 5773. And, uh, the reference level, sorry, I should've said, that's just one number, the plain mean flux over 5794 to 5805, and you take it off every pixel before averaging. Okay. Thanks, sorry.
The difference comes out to -1.2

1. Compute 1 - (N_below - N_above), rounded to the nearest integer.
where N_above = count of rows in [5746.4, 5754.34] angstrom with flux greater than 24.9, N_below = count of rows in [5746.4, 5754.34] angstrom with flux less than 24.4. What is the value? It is 7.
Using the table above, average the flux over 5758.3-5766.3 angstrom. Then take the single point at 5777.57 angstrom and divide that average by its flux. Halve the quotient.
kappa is 0.502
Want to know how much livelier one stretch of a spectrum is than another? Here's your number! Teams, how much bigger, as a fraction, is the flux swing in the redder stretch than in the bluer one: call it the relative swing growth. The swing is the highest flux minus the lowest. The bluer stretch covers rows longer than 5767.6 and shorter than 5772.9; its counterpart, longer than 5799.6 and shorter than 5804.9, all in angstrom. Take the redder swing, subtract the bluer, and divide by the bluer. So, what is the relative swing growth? 3.2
